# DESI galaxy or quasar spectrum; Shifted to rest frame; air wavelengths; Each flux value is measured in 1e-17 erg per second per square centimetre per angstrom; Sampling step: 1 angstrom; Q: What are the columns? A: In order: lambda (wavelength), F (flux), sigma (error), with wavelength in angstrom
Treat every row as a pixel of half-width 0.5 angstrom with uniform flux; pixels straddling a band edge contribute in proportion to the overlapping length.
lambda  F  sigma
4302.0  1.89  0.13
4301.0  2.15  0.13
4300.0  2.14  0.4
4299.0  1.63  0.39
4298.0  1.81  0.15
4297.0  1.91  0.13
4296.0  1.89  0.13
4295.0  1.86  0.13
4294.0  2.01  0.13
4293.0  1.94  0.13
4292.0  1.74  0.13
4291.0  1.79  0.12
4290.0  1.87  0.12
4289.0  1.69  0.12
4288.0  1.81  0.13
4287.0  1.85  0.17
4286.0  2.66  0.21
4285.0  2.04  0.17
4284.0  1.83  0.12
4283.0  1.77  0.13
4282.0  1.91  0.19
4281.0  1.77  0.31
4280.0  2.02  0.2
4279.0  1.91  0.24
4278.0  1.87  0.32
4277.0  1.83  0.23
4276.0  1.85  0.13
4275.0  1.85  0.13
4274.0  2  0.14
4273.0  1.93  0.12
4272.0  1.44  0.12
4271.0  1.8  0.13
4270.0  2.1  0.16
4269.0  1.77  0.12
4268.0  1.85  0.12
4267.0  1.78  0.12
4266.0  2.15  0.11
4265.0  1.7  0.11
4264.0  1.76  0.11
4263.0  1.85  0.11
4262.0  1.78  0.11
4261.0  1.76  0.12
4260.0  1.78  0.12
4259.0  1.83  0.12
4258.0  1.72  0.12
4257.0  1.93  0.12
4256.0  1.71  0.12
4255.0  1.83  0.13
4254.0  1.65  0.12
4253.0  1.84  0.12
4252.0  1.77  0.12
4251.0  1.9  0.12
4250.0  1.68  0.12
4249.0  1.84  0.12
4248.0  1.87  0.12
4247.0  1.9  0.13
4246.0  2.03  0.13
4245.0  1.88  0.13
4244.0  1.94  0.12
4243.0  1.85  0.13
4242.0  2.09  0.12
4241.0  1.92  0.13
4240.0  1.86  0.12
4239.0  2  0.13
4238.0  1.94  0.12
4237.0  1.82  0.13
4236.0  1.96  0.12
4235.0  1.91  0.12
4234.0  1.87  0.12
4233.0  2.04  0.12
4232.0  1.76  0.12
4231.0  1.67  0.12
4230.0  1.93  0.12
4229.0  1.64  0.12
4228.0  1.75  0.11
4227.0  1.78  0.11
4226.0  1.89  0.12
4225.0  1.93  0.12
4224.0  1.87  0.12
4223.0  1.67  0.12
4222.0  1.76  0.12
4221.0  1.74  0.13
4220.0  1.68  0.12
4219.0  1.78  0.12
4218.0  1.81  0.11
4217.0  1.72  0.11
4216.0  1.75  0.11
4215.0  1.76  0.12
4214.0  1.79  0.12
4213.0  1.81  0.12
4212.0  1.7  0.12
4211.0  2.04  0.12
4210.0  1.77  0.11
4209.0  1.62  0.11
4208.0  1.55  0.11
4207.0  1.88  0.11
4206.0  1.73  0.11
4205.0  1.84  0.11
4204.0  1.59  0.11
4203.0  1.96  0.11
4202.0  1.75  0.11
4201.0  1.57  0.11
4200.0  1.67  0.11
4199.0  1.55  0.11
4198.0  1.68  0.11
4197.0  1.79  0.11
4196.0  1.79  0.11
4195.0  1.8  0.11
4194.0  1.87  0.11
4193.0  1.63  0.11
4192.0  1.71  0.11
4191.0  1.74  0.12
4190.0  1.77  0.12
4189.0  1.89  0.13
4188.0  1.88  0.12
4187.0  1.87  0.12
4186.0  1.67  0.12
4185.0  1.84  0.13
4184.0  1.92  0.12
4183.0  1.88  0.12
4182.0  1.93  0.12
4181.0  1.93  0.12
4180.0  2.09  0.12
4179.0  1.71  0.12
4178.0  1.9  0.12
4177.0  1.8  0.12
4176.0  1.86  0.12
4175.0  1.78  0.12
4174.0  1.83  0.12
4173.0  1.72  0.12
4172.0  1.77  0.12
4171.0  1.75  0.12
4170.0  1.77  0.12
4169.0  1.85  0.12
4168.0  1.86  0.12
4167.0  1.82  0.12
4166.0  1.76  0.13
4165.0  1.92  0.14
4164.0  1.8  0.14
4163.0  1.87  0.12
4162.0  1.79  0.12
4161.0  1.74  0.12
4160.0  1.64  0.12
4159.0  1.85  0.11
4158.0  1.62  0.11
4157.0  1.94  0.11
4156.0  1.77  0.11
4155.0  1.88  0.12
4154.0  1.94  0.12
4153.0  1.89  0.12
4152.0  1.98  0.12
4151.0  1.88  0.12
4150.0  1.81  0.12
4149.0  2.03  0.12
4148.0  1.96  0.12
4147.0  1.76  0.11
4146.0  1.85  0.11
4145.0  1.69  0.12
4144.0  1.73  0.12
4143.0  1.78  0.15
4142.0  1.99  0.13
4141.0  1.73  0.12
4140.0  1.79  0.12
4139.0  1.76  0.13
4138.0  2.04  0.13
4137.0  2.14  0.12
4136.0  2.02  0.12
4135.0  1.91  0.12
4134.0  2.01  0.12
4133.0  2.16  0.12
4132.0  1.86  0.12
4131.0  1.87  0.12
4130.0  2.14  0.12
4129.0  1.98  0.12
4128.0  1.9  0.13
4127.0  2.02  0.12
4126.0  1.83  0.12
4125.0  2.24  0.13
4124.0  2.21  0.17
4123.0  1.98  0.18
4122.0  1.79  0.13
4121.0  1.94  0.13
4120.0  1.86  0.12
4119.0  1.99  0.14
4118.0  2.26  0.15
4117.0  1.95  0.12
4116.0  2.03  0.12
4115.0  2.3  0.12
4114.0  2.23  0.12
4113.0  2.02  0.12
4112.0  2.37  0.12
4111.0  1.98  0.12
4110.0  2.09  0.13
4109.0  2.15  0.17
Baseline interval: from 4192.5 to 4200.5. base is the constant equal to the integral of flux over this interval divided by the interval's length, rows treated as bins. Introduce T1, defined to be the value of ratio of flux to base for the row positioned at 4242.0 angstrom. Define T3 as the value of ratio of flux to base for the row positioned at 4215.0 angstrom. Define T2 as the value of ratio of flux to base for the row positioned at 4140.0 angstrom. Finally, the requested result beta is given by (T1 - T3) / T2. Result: 0.18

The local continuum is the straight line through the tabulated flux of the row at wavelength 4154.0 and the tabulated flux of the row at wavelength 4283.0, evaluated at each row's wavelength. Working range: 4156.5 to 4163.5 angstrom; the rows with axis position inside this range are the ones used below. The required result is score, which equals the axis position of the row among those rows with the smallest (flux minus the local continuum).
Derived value 4158.0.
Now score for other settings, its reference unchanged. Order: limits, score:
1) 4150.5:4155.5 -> 4151.0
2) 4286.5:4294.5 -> 4289.0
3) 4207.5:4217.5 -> 4208.0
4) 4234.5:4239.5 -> 4237.0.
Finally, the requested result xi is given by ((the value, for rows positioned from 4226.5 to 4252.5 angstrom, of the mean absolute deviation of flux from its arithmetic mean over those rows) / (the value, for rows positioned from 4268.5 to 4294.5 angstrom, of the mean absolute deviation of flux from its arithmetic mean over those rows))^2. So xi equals 0.48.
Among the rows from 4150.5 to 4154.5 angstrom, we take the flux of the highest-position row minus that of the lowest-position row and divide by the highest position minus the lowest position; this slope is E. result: 0.02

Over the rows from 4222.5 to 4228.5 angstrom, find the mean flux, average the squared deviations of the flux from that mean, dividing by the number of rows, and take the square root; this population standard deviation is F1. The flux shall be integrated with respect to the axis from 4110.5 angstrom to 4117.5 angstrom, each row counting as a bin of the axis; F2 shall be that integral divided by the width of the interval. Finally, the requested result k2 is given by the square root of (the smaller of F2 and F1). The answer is 0.30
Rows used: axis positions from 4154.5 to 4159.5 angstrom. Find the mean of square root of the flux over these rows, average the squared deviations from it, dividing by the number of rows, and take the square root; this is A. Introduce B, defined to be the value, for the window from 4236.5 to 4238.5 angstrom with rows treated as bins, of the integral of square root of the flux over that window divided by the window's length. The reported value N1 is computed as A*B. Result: 0.057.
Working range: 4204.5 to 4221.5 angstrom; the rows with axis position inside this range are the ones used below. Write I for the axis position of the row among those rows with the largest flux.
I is 4211.0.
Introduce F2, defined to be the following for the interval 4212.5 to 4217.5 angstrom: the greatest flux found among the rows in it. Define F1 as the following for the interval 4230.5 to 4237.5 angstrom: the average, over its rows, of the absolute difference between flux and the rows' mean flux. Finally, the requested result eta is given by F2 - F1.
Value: 1.71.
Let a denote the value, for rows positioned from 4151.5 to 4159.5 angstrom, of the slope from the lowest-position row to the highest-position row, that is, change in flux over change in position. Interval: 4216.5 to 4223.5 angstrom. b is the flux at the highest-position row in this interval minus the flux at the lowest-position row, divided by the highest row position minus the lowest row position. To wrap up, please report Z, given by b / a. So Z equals 0.4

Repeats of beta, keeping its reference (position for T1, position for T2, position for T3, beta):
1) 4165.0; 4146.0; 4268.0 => 0.04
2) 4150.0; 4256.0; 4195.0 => 0.01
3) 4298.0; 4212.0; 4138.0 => -0.14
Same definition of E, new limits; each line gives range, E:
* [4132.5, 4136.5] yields -0.05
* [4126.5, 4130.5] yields 0.04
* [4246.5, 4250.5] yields -0.07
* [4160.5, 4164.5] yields 0.02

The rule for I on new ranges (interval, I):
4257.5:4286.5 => 4286.0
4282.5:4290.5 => 4286.0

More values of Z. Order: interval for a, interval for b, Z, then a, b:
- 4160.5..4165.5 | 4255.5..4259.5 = 0.9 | 0.045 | 0.04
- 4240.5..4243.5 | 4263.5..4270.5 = -1.6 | -0.035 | 0.06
